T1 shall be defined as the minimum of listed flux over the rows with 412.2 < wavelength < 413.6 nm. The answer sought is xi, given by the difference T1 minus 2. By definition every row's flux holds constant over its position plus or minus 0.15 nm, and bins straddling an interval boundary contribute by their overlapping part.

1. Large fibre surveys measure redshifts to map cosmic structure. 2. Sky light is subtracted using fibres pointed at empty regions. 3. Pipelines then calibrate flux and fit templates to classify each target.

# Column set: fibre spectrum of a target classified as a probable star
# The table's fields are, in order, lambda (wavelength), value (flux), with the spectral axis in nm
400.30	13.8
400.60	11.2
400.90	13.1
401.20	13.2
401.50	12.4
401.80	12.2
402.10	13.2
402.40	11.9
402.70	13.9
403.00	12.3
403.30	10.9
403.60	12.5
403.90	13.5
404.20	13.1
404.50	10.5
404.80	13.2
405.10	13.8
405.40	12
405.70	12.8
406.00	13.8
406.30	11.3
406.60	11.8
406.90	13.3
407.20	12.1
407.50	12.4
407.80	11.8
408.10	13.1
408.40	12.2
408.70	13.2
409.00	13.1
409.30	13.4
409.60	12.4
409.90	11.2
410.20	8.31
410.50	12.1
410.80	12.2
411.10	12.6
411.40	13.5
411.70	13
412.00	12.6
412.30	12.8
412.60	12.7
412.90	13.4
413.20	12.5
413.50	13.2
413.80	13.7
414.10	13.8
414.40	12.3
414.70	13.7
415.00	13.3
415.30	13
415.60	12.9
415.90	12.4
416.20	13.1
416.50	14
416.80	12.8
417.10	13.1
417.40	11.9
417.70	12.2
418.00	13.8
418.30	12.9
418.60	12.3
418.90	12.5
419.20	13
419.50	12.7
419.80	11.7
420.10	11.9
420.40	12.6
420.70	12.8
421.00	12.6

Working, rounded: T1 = 12.5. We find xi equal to 10.5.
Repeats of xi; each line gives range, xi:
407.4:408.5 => 9.8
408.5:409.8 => 10.4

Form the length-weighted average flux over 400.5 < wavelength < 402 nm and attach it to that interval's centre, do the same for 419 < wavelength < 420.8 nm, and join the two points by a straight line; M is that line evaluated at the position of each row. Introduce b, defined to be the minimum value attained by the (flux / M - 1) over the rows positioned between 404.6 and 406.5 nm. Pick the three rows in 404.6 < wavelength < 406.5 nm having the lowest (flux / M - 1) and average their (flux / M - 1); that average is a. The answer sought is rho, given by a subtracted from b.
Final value -0.06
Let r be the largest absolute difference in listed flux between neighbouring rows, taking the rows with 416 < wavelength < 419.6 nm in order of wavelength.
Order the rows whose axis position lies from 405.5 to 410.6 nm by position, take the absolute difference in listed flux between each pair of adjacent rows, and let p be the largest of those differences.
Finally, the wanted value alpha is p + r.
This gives 5.4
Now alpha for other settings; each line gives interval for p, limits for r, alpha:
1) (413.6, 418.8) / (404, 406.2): 4.3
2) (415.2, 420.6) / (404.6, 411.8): 5.4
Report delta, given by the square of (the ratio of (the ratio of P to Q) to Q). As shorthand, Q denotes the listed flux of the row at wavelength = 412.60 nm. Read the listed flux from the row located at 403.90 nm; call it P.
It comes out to 0.0070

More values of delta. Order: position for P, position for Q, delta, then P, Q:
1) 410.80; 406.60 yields 0.0077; 12.2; 11.8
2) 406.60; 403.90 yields 0.0042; 11.8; 13.5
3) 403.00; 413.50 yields 0.0050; 12.3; 13.2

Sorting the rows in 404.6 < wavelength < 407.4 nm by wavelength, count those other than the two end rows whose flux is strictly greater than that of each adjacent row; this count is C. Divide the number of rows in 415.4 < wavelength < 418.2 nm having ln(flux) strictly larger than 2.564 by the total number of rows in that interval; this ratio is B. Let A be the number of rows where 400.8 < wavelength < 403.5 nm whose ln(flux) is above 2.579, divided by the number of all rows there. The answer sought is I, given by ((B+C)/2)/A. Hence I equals 5.2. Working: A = 0.33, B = 0.44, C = 3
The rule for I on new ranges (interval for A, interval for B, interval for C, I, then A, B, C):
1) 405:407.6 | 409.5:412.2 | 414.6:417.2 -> 1.8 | 0.33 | 0.22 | 1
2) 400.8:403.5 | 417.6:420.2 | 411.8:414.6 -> 4.8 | 0.33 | 0.22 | 3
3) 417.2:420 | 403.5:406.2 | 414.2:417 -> 11.5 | 0.11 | 0.56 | 2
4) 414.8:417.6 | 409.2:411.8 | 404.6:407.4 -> 7.5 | 0.22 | 0.33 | 3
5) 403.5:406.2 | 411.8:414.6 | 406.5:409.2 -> 5.0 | 0.44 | 0.44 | 4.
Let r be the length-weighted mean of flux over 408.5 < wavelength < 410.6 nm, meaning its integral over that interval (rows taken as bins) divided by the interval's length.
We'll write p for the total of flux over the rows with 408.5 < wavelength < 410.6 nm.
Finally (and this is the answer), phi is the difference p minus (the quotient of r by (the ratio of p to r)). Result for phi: 82.0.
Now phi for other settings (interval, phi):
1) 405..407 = 87.0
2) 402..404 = 86.4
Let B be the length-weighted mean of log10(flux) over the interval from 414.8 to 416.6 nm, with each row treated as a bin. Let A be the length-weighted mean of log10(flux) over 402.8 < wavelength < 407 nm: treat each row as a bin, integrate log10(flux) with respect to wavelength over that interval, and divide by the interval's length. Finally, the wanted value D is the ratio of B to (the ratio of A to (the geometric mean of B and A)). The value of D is 1.13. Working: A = 1.10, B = 1.12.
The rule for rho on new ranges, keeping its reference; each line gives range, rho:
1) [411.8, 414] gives -0.01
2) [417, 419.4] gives -0.02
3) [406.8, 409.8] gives -0.02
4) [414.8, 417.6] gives -0.04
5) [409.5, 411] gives -0.18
